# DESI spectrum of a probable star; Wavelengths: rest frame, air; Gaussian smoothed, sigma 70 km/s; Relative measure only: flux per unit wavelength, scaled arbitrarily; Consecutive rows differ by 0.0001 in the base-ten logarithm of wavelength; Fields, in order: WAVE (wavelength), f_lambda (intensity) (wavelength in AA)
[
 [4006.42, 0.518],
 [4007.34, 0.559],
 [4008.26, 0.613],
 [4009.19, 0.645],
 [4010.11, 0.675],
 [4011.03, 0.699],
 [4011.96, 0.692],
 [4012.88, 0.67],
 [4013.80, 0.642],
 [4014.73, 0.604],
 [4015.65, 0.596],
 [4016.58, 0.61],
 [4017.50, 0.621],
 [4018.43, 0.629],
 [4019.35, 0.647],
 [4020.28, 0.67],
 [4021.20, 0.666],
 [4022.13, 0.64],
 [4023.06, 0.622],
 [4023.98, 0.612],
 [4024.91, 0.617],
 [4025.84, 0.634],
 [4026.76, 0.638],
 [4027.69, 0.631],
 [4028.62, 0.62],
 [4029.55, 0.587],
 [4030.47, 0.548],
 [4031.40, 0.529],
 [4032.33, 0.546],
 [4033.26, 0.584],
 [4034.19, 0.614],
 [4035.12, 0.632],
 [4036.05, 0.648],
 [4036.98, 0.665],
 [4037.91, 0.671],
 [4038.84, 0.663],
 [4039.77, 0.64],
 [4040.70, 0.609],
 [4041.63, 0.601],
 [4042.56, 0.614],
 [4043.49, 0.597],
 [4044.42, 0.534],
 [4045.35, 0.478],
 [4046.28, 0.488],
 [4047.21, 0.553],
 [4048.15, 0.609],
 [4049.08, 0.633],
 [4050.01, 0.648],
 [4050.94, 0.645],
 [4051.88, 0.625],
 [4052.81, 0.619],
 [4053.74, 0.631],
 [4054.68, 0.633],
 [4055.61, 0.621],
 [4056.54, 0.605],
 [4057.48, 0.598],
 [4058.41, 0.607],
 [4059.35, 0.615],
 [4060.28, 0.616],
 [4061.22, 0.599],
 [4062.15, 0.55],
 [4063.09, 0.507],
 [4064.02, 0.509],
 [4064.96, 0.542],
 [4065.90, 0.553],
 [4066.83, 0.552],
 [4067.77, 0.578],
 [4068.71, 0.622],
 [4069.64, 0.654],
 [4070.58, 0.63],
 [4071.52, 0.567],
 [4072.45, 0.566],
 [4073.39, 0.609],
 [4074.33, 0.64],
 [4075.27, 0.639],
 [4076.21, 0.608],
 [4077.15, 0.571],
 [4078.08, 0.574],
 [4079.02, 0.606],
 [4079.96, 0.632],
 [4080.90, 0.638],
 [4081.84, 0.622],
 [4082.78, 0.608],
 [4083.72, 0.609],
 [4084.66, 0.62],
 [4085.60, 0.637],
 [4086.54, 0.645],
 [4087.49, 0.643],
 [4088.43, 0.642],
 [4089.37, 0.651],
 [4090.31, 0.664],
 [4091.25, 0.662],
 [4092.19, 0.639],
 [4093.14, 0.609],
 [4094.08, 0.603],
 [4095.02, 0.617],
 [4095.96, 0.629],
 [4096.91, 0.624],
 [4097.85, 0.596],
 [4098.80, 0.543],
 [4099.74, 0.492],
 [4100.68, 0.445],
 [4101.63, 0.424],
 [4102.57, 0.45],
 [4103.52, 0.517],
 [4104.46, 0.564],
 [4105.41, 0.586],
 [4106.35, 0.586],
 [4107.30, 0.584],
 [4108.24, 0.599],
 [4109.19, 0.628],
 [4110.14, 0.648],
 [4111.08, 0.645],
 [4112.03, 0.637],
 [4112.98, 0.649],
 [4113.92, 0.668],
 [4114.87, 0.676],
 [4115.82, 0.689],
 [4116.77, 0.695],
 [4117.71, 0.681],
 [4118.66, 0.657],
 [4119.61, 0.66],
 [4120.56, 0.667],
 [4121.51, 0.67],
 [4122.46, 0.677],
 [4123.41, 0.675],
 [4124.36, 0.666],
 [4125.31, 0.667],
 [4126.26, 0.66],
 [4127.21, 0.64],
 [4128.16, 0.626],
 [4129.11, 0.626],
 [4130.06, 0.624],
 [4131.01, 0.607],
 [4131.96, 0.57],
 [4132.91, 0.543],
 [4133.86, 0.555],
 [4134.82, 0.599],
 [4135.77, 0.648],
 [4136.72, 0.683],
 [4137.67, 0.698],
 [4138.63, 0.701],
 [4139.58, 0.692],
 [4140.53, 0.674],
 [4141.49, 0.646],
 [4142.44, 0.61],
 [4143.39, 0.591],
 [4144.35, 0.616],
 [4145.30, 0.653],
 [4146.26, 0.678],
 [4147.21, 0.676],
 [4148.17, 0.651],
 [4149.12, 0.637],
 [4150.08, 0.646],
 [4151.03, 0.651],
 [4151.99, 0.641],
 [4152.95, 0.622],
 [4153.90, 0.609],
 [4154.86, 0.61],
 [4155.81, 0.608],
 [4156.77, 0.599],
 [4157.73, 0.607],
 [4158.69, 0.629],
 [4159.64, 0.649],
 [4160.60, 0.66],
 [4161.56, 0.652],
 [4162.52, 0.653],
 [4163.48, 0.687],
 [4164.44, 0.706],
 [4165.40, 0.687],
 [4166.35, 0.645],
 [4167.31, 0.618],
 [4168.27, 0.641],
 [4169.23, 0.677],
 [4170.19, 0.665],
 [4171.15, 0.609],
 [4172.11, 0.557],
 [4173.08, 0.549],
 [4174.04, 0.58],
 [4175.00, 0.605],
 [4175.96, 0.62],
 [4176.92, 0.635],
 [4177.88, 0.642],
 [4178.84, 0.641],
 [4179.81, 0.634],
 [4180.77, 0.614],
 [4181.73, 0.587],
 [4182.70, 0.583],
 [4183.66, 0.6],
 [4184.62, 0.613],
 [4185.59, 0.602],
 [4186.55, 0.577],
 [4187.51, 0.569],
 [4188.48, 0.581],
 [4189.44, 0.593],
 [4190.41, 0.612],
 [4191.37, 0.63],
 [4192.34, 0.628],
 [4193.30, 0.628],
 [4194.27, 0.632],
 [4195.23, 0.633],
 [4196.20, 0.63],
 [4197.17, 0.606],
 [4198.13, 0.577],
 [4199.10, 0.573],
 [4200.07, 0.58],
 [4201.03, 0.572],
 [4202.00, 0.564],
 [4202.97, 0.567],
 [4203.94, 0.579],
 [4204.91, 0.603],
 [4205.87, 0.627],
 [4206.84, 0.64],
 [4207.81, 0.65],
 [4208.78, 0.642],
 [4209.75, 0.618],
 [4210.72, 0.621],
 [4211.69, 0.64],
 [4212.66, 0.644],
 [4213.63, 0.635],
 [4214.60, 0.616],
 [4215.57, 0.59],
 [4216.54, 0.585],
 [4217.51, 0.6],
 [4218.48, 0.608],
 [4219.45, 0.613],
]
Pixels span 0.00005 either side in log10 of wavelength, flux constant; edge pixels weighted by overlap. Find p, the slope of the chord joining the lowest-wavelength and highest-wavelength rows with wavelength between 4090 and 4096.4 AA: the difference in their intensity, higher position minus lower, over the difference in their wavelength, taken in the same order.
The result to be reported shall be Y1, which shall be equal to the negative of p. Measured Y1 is 0.006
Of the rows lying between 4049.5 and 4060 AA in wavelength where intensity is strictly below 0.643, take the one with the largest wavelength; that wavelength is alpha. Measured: 4059.35 AA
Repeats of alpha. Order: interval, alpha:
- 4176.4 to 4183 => 4182.70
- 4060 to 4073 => 4072.45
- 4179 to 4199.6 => 4199.10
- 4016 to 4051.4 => 4049.08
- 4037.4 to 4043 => 4042.56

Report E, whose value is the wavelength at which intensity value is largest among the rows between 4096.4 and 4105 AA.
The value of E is 4096.91 AA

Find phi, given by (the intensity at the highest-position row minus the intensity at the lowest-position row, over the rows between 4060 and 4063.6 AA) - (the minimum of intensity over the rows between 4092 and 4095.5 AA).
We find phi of -0.71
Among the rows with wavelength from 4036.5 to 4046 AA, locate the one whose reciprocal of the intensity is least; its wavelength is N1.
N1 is 4037.91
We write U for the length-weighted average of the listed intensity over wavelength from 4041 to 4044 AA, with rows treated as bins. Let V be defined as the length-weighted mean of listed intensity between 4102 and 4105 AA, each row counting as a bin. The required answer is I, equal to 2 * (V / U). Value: 1.69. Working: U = 0.604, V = 0.51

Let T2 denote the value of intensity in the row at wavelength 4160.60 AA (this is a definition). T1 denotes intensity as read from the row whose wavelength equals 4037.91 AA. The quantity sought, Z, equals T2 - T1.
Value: -0.01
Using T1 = 0.671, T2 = 0.66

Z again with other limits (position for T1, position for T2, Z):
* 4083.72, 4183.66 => -0.01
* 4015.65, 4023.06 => 0.03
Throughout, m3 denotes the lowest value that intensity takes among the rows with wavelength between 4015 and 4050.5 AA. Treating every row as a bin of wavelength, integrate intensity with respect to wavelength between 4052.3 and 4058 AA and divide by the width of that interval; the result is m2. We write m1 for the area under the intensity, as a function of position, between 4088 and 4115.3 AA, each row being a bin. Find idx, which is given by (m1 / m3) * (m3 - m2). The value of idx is -4.78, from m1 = 16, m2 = 0.618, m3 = 0.478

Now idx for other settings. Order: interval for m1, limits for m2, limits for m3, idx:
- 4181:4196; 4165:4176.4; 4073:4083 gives -0.79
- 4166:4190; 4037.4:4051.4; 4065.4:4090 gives -1.25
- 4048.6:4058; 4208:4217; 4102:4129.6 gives -2.25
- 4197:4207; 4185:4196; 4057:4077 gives -1.17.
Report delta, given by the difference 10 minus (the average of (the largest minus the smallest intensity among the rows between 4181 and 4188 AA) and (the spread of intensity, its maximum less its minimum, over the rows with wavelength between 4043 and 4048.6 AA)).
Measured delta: 9.91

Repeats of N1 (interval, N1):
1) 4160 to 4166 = 4164.44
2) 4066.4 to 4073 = 4069.64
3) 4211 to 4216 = 4212.66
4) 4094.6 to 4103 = 4095.96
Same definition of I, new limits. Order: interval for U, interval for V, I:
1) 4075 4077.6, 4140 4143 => 2.13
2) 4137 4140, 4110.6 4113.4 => 1.85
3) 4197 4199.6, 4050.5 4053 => 2.16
